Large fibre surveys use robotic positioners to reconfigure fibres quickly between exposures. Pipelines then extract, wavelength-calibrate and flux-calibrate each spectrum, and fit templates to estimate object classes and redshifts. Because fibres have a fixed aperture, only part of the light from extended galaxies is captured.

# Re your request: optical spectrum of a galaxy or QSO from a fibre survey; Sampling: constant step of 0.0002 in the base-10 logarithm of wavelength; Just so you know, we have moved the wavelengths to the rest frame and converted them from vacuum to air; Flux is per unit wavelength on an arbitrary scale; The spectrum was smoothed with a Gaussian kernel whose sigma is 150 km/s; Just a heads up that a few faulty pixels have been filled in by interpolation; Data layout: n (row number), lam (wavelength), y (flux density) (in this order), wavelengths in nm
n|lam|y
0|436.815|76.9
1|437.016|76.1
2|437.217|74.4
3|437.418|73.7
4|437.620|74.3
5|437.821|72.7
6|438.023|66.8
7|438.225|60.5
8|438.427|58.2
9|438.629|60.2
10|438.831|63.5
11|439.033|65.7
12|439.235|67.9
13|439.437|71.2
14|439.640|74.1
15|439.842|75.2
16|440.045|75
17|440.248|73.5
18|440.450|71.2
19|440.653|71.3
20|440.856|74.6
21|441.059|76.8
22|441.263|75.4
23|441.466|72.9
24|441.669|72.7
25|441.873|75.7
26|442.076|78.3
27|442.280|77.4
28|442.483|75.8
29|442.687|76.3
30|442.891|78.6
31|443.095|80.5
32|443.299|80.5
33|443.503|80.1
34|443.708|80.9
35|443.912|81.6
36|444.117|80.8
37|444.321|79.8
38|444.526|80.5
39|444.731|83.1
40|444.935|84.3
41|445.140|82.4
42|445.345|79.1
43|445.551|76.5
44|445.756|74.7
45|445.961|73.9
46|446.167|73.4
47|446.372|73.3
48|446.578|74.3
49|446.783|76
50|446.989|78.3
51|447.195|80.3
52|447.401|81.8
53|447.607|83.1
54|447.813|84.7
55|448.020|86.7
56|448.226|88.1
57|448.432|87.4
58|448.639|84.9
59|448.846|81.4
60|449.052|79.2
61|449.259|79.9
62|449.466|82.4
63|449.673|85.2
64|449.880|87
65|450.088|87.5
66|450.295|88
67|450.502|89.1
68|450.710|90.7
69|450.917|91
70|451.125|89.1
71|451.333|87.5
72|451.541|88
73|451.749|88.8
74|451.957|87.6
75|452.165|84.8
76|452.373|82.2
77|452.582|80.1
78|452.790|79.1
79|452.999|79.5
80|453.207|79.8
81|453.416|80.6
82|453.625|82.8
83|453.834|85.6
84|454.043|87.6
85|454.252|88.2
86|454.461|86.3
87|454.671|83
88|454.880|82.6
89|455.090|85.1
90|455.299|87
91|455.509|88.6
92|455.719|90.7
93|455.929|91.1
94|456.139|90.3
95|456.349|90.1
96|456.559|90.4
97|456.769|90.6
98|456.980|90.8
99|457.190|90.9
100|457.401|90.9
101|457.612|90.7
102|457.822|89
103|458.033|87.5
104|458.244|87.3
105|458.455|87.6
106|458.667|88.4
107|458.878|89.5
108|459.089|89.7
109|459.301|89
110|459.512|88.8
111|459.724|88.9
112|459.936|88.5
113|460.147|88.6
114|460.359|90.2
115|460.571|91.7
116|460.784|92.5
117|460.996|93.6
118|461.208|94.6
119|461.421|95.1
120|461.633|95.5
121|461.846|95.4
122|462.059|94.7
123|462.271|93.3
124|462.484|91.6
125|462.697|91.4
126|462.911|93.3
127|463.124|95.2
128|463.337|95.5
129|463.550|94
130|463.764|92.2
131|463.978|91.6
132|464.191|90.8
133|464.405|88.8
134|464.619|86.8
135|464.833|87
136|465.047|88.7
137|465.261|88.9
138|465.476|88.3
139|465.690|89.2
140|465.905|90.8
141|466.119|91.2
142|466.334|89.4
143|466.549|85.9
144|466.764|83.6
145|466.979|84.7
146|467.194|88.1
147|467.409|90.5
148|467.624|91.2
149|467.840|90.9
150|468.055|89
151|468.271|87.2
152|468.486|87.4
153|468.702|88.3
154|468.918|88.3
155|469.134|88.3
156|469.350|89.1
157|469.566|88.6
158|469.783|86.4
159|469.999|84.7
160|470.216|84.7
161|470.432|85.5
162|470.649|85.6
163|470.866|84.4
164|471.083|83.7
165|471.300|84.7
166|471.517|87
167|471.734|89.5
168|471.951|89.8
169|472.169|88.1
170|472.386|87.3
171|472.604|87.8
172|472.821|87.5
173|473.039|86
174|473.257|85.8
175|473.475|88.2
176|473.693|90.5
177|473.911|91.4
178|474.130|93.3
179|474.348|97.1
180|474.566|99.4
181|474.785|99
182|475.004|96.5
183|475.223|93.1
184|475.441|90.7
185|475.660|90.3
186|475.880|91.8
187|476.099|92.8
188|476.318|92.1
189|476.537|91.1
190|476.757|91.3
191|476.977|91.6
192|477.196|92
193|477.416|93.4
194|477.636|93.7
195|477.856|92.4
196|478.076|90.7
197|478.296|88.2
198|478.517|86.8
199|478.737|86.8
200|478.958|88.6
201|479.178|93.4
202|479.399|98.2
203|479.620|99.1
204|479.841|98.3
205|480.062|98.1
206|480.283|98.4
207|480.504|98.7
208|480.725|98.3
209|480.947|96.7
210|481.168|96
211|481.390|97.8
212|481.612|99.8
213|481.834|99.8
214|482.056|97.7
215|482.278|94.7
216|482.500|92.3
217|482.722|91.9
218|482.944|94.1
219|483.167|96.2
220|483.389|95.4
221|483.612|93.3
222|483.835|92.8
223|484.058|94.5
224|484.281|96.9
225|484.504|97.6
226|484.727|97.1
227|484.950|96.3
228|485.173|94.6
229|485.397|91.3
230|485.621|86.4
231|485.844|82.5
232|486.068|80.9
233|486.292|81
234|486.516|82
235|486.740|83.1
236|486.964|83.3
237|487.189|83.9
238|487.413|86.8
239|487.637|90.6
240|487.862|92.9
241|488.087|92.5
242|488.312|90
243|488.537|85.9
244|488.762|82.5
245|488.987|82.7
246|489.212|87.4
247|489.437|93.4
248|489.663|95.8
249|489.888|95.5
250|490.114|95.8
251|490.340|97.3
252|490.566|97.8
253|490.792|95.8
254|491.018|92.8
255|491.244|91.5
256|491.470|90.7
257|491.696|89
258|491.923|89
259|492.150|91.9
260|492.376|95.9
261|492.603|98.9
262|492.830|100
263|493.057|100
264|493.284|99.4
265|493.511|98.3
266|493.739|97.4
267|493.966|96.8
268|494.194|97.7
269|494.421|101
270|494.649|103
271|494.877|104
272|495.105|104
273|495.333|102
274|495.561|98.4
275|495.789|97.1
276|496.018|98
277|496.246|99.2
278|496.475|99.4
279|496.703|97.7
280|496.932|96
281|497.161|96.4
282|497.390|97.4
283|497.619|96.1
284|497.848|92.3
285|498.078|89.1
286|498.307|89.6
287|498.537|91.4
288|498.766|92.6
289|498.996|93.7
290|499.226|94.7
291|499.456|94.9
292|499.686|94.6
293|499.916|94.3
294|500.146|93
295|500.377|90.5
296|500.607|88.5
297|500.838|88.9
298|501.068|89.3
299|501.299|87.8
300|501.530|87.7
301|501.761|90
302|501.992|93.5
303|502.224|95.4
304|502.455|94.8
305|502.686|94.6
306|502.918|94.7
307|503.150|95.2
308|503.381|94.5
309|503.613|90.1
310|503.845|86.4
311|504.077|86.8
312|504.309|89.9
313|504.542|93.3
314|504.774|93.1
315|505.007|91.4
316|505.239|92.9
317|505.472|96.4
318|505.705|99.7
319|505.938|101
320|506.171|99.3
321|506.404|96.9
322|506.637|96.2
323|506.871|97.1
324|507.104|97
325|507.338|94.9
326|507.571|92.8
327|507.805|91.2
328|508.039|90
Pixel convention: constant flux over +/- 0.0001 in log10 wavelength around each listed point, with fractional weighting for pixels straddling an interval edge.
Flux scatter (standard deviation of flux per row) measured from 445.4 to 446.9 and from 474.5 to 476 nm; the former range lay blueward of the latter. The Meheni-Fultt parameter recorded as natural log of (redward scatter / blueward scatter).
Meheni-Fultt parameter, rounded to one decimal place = 1.1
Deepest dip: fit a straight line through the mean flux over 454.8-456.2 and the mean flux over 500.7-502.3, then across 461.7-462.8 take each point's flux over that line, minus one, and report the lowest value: 0.035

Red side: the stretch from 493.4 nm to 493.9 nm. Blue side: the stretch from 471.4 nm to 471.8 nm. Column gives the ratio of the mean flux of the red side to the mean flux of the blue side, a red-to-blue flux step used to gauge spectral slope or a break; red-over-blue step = 1.11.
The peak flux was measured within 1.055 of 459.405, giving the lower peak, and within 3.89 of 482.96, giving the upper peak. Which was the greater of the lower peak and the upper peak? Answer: 99.8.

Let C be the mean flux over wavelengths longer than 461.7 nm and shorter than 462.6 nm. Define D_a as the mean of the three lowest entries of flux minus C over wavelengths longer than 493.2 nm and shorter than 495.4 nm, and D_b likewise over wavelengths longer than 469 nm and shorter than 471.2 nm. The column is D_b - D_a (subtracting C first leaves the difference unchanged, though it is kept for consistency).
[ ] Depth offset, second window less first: -13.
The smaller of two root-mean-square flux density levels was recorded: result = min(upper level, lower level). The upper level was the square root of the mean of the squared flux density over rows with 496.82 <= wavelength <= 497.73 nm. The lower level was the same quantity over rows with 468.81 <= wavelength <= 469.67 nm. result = 88.6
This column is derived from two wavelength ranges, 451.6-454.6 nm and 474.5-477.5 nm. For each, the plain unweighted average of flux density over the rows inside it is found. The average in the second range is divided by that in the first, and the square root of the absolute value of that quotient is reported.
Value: 1.05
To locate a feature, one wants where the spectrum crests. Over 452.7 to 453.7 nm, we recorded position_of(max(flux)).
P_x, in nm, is 453.625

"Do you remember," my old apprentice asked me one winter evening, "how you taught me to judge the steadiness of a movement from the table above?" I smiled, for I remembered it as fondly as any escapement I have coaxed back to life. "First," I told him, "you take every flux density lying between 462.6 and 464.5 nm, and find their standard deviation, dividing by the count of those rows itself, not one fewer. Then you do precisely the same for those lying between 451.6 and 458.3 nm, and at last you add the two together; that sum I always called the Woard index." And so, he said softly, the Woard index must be 5.9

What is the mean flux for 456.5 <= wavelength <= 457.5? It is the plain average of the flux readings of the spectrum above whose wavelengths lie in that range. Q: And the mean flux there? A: 90.7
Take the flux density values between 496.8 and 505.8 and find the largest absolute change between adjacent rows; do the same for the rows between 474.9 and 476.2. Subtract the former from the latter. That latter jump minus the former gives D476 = -1.0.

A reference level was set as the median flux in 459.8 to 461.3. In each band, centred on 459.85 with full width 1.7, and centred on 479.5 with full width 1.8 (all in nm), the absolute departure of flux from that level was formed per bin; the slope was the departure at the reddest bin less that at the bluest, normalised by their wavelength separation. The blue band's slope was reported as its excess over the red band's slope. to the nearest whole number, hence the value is -3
